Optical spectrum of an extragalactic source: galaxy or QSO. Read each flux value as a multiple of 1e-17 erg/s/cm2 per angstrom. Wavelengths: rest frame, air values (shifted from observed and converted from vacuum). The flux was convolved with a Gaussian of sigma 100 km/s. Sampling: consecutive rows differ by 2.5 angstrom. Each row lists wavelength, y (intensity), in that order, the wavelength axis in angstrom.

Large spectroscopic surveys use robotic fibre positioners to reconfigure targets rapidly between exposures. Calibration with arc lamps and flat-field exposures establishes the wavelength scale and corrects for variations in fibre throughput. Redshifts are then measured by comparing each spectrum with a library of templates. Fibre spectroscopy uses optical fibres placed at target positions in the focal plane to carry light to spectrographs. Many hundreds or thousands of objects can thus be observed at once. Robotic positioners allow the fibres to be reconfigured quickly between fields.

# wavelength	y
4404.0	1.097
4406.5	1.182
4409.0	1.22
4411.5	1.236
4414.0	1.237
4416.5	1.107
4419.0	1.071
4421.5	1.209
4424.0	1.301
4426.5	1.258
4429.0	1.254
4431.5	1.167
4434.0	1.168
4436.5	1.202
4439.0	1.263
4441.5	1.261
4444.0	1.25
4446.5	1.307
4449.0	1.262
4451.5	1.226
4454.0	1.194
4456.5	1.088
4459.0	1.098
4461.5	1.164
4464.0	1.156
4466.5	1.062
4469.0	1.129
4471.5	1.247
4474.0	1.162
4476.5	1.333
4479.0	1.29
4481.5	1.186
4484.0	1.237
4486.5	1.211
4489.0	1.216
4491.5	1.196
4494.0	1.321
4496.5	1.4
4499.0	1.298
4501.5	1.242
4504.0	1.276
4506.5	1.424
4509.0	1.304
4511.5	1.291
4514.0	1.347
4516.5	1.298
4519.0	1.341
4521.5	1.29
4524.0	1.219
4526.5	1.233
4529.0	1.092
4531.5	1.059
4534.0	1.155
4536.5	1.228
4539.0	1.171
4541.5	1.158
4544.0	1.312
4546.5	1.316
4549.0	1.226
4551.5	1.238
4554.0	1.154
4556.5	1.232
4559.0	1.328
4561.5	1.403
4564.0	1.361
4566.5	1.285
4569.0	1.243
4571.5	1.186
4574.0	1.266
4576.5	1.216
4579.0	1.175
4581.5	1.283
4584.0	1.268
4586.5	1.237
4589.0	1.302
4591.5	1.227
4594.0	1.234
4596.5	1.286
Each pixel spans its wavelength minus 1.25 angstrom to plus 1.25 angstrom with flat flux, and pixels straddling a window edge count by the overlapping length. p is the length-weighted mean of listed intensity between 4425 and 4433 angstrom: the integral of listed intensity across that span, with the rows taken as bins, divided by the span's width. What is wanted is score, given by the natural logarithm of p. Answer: 0.204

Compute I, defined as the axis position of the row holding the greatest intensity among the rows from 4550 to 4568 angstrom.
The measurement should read 4561.5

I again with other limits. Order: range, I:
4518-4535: 4519.0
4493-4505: 4496.5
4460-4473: 4471.5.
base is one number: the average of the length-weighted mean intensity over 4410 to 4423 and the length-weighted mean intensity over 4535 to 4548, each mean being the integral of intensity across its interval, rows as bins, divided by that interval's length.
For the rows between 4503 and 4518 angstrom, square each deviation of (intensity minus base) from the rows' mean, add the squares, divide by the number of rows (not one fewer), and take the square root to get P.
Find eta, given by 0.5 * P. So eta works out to 0.025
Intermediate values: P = 0.050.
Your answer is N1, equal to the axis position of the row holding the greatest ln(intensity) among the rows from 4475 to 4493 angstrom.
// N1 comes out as 4476.5 angstrom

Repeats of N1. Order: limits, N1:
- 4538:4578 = 4561.5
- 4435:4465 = 4446.5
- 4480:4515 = 4506.5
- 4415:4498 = 4496.5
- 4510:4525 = 4514.0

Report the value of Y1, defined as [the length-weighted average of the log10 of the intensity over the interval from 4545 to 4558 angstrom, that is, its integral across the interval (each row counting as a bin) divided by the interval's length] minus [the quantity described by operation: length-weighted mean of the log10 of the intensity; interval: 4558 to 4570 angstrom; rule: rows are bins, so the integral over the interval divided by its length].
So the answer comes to -0.03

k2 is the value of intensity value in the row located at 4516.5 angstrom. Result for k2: 1.298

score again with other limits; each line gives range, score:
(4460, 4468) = 0.119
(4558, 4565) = 0.311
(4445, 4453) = 0.233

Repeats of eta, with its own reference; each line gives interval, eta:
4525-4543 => 0.030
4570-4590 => 0.022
